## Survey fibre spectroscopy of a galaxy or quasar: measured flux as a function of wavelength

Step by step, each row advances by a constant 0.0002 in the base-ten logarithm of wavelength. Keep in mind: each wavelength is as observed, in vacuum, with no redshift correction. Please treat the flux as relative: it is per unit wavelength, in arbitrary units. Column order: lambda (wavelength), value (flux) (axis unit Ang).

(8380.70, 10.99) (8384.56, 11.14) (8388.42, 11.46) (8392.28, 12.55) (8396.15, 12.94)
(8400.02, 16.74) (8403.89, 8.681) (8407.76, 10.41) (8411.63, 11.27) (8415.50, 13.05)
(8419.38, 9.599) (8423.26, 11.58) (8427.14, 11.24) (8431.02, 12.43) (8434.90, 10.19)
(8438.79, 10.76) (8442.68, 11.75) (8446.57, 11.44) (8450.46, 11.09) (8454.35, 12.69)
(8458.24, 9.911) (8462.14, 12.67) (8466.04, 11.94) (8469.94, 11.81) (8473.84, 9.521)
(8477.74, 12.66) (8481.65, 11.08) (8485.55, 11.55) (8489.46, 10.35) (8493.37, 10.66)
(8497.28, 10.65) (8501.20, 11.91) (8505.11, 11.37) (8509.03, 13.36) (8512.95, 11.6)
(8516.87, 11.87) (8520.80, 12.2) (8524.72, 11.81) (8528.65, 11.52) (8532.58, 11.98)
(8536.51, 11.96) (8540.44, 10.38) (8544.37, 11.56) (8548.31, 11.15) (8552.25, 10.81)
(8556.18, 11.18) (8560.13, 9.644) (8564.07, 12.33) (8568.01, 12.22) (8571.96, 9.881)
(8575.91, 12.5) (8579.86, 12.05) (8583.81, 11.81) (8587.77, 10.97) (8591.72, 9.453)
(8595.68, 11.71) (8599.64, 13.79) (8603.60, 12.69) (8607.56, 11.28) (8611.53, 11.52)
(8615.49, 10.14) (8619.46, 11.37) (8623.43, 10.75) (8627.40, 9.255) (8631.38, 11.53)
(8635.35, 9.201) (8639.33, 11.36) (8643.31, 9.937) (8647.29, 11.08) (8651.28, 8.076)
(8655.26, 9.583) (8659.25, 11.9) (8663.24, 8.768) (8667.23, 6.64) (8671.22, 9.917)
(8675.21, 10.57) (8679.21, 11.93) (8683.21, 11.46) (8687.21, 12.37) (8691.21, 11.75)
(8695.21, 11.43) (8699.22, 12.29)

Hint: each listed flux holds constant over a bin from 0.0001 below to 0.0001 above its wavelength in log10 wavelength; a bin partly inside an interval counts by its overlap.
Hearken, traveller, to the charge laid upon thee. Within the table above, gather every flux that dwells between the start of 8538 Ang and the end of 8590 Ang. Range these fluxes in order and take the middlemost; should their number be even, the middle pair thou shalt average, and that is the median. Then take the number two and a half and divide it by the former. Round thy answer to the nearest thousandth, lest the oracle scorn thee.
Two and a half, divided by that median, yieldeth 0.224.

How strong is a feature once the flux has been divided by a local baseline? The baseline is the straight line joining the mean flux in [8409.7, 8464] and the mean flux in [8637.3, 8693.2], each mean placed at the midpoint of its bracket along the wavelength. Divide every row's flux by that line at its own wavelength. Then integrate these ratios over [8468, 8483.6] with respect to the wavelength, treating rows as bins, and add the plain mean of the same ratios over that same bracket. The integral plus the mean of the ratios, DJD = 16.7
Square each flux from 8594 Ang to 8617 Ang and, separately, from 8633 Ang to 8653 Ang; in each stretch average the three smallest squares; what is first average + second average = 204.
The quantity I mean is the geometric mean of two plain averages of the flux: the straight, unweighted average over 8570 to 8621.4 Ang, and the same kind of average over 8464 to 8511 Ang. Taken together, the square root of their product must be 11.4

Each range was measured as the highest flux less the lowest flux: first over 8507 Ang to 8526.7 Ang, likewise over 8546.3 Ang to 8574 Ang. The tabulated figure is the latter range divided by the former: 1.53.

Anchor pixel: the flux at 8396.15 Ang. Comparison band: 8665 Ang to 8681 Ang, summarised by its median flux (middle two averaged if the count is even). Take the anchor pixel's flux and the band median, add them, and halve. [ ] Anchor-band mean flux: 11.6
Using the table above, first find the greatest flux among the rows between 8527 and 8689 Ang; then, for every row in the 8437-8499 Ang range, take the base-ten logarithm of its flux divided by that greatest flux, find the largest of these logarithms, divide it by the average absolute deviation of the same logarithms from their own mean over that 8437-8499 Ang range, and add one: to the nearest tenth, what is -0.2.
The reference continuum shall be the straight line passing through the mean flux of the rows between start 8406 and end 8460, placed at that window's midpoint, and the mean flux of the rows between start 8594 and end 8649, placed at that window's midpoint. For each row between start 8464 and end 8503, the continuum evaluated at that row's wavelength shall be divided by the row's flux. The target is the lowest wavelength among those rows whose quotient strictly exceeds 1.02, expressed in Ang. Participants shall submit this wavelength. 8473.84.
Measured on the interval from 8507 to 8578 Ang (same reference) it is 8540.44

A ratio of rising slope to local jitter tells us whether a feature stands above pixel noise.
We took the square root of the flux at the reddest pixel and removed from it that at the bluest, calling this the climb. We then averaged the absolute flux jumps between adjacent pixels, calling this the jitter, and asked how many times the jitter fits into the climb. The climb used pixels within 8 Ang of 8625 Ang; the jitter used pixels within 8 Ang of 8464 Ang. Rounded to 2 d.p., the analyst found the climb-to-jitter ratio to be 0.02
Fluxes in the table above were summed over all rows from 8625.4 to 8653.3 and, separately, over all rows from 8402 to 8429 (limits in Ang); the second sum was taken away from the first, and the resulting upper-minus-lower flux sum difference -5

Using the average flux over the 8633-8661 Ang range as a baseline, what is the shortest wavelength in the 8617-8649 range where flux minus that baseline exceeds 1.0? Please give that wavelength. 8619.46 Ang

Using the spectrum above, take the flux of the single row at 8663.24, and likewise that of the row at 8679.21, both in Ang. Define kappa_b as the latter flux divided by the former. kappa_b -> 1.4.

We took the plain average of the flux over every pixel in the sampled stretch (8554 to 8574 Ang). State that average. 11.05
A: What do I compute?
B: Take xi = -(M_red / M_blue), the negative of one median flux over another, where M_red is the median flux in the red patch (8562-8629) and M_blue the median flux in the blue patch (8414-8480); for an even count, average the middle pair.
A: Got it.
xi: -0.99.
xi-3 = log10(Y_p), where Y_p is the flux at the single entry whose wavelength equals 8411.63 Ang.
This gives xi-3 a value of 1.05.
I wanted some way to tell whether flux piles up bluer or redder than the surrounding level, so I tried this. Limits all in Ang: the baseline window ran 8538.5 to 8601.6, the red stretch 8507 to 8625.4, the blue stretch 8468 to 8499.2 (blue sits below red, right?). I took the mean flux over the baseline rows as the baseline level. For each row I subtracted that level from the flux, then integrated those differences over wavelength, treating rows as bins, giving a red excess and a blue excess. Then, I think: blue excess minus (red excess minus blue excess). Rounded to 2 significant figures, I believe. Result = -40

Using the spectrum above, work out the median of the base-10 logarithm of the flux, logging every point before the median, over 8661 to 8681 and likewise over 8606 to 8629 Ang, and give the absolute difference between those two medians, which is 0.045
